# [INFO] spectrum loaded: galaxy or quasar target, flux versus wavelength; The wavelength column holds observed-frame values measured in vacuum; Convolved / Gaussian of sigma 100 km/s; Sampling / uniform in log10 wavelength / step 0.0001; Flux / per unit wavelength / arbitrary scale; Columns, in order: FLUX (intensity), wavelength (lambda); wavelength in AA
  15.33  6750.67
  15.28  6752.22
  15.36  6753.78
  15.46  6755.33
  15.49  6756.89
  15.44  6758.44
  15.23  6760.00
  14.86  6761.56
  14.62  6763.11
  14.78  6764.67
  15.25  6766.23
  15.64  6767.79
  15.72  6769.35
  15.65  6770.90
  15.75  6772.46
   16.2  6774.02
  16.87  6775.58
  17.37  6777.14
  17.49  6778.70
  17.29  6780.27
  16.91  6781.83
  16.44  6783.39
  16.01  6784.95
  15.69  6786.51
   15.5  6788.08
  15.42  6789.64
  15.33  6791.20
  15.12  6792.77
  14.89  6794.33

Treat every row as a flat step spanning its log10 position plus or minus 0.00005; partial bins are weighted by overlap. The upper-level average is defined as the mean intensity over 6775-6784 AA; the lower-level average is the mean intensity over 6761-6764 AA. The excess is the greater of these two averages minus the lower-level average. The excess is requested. 2.3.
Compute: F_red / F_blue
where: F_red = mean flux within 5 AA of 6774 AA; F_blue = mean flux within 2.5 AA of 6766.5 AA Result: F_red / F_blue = 1.08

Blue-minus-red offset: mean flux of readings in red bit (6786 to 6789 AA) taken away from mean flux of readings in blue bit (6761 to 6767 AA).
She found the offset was -0.7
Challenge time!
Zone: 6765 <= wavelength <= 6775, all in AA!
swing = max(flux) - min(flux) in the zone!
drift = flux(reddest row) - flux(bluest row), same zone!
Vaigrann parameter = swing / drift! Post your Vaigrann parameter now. 1.0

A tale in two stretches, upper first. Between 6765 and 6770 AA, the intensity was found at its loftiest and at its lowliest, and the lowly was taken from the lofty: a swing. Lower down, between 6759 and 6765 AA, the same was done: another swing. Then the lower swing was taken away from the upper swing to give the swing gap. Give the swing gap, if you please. -0.14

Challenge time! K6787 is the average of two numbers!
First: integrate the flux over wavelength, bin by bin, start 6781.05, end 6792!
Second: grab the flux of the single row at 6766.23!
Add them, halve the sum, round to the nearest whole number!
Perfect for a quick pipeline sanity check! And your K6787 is 95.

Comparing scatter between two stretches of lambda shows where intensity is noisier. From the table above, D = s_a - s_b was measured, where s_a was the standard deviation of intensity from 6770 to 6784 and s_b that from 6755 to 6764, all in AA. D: 0.3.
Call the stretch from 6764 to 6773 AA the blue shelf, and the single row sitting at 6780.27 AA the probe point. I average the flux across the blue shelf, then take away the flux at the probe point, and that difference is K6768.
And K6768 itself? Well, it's -1.8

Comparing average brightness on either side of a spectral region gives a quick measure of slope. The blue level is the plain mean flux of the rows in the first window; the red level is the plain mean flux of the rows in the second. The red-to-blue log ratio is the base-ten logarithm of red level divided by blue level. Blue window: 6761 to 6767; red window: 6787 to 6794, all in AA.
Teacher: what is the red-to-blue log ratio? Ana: 0.013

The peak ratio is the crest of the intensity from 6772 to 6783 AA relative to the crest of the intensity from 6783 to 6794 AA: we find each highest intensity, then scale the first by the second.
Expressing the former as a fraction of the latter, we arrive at 1.064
